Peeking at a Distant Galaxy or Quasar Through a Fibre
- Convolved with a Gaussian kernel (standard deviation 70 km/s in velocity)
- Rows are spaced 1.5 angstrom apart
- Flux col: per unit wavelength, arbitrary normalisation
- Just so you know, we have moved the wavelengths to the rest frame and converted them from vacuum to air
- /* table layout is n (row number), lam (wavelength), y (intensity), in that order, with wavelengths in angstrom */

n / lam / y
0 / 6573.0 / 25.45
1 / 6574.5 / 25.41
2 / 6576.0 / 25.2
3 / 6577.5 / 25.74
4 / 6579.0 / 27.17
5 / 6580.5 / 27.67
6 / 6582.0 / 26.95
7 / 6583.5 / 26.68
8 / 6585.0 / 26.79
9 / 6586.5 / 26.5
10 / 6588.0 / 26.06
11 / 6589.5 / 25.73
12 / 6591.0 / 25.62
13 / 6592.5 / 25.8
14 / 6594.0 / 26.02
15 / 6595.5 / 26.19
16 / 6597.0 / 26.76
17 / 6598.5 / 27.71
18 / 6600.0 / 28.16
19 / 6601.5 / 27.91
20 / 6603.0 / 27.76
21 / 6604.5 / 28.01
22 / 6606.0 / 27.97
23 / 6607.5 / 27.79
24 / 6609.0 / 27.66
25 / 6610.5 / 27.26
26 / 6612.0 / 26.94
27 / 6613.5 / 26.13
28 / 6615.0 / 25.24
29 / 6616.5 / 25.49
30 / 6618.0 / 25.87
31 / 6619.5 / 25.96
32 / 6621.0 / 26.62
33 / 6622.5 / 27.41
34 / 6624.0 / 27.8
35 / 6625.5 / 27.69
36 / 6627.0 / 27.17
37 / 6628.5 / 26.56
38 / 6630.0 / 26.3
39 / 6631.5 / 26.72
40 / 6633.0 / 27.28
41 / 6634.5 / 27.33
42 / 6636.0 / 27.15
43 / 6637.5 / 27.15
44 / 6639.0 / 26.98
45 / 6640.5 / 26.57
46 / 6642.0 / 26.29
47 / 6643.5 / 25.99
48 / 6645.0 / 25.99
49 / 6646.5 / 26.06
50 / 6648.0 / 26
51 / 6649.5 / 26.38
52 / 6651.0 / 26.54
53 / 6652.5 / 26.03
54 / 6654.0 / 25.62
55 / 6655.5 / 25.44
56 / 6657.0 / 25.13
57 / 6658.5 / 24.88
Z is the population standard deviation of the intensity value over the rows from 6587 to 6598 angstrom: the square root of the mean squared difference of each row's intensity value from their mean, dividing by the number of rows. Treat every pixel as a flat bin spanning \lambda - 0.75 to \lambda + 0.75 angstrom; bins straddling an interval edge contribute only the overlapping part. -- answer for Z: 0.35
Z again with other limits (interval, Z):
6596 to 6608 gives 0.40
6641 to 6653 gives 0.20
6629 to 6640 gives 0.34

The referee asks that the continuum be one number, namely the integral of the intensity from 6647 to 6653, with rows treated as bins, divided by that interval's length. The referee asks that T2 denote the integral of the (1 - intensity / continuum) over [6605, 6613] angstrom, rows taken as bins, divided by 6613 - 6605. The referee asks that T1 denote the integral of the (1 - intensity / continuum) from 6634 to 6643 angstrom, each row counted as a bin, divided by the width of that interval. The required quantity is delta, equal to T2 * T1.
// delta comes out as 0.0012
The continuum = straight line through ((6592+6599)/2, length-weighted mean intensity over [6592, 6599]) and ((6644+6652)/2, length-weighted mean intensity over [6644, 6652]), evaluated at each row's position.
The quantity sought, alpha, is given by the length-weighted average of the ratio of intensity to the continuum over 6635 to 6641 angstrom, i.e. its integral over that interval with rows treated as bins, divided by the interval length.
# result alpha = 1.03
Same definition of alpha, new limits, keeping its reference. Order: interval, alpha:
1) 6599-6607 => 1.06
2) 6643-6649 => 0.99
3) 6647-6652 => 1.00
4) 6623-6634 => 1.03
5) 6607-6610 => 1.05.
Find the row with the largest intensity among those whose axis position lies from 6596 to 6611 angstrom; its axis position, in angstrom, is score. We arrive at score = 6600.0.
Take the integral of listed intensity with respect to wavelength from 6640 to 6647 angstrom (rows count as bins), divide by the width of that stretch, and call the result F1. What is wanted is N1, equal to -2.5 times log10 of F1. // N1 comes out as -3.54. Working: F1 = 26.17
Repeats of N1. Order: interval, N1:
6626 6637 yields -3.58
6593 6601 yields -3.58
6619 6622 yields -3.55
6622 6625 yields -3.60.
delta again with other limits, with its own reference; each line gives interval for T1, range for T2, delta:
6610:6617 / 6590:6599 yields 0.0000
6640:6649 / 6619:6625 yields -0.0001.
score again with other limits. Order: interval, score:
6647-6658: 6651.0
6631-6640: 6634.5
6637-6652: 6637.5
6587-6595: 6588.0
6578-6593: 6580.5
